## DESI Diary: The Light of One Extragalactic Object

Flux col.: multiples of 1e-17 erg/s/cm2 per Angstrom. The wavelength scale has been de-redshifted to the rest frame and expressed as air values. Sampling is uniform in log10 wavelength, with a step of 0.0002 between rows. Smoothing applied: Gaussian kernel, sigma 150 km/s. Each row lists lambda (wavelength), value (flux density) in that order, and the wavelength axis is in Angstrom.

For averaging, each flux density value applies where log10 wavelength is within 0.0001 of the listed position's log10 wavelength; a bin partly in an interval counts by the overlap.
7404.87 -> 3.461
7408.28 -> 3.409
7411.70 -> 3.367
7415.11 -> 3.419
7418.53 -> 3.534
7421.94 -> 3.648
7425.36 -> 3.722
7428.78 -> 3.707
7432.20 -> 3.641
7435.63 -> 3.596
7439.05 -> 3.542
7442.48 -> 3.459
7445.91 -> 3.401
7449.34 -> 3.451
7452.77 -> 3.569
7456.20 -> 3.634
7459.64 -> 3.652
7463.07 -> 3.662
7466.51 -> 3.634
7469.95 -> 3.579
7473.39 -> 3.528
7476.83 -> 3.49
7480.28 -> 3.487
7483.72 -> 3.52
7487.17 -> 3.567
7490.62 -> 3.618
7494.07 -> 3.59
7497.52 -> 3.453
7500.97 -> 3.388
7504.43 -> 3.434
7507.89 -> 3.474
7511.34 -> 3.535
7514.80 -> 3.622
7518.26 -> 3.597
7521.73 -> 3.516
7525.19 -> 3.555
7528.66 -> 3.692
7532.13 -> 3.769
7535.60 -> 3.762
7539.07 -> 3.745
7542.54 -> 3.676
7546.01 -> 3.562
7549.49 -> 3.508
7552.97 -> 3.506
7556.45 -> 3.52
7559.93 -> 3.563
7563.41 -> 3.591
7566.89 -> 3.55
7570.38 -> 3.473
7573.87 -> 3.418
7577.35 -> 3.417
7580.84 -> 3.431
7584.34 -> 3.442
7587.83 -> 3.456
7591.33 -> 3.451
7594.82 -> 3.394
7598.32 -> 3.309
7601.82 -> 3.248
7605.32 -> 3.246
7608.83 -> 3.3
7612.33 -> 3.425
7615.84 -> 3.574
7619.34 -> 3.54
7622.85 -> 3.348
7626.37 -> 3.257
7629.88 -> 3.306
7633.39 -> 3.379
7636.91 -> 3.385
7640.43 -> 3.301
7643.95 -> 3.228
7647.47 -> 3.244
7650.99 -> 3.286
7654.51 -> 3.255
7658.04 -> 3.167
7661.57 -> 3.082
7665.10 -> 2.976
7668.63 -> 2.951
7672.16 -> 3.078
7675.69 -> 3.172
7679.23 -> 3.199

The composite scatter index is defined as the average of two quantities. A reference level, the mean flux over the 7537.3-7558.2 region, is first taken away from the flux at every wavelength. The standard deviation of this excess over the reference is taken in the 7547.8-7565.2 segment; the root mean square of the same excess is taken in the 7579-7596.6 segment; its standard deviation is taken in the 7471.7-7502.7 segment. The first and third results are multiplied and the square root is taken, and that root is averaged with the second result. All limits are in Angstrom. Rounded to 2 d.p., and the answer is 0.10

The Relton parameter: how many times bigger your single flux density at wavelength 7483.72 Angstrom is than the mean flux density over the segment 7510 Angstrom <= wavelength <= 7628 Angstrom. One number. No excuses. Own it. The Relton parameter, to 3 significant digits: 1.01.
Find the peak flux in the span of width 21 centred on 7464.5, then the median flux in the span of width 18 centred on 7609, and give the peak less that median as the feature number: 0.36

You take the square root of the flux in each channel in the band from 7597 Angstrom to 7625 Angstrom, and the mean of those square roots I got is 1.84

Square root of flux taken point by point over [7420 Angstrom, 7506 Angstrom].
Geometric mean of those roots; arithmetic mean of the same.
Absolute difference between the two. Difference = 0.0002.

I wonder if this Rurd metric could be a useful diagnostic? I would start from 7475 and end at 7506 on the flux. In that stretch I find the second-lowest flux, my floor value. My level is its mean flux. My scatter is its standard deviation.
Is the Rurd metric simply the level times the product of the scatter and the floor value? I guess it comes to 0.9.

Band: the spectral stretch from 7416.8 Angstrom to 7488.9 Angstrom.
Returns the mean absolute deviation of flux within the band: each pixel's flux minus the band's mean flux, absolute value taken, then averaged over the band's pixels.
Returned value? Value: 0.071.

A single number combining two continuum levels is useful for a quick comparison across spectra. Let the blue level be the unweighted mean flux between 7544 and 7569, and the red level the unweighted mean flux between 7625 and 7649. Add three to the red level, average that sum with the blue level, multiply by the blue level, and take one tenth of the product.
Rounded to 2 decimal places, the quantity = 1.74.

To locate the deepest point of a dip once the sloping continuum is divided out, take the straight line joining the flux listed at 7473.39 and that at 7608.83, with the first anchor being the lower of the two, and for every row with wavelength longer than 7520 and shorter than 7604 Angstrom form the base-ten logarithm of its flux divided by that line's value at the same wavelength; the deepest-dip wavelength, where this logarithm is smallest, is 7601.82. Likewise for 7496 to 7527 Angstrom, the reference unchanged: 7500.97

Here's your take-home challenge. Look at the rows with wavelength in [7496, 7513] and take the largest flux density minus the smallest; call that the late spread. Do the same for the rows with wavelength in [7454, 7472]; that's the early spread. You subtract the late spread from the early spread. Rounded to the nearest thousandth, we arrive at -0.064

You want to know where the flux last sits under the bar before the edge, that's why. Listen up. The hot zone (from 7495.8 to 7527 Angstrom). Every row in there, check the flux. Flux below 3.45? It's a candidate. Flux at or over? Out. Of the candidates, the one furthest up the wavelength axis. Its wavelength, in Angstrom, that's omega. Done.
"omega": 7504.43 Angstrom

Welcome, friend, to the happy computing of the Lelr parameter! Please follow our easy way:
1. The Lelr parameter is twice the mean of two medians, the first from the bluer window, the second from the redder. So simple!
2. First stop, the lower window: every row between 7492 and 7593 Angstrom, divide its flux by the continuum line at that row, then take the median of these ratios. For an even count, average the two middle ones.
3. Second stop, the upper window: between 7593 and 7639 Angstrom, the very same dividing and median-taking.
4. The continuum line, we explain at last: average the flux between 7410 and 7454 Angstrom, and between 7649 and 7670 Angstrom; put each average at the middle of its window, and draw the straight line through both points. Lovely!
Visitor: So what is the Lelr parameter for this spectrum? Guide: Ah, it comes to 2.10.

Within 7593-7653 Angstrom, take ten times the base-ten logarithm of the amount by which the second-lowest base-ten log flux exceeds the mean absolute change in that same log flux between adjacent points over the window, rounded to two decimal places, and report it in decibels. -2.99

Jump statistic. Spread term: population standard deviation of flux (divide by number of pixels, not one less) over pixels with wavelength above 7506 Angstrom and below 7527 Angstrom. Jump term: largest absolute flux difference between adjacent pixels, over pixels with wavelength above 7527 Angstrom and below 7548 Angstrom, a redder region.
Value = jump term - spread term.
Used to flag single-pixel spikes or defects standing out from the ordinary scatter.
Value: 0.065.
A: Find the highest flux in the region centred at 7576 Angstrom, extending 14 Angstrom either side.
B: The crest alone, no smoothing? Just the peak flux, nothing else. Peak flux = 3.591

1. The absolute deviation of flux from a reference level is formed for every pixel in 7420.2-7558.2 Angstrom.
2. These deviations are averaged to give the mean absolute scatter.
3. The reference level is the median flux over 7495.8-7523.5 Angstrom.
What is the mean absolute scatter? 0.10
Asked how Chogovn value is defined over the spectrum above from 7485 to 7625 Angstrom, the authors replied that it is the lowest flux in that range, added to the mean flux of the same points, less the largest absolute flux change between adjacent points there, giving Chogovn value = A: 6.6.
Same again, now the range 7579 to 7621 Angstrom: 6.5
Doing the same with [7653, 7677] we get 5.9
